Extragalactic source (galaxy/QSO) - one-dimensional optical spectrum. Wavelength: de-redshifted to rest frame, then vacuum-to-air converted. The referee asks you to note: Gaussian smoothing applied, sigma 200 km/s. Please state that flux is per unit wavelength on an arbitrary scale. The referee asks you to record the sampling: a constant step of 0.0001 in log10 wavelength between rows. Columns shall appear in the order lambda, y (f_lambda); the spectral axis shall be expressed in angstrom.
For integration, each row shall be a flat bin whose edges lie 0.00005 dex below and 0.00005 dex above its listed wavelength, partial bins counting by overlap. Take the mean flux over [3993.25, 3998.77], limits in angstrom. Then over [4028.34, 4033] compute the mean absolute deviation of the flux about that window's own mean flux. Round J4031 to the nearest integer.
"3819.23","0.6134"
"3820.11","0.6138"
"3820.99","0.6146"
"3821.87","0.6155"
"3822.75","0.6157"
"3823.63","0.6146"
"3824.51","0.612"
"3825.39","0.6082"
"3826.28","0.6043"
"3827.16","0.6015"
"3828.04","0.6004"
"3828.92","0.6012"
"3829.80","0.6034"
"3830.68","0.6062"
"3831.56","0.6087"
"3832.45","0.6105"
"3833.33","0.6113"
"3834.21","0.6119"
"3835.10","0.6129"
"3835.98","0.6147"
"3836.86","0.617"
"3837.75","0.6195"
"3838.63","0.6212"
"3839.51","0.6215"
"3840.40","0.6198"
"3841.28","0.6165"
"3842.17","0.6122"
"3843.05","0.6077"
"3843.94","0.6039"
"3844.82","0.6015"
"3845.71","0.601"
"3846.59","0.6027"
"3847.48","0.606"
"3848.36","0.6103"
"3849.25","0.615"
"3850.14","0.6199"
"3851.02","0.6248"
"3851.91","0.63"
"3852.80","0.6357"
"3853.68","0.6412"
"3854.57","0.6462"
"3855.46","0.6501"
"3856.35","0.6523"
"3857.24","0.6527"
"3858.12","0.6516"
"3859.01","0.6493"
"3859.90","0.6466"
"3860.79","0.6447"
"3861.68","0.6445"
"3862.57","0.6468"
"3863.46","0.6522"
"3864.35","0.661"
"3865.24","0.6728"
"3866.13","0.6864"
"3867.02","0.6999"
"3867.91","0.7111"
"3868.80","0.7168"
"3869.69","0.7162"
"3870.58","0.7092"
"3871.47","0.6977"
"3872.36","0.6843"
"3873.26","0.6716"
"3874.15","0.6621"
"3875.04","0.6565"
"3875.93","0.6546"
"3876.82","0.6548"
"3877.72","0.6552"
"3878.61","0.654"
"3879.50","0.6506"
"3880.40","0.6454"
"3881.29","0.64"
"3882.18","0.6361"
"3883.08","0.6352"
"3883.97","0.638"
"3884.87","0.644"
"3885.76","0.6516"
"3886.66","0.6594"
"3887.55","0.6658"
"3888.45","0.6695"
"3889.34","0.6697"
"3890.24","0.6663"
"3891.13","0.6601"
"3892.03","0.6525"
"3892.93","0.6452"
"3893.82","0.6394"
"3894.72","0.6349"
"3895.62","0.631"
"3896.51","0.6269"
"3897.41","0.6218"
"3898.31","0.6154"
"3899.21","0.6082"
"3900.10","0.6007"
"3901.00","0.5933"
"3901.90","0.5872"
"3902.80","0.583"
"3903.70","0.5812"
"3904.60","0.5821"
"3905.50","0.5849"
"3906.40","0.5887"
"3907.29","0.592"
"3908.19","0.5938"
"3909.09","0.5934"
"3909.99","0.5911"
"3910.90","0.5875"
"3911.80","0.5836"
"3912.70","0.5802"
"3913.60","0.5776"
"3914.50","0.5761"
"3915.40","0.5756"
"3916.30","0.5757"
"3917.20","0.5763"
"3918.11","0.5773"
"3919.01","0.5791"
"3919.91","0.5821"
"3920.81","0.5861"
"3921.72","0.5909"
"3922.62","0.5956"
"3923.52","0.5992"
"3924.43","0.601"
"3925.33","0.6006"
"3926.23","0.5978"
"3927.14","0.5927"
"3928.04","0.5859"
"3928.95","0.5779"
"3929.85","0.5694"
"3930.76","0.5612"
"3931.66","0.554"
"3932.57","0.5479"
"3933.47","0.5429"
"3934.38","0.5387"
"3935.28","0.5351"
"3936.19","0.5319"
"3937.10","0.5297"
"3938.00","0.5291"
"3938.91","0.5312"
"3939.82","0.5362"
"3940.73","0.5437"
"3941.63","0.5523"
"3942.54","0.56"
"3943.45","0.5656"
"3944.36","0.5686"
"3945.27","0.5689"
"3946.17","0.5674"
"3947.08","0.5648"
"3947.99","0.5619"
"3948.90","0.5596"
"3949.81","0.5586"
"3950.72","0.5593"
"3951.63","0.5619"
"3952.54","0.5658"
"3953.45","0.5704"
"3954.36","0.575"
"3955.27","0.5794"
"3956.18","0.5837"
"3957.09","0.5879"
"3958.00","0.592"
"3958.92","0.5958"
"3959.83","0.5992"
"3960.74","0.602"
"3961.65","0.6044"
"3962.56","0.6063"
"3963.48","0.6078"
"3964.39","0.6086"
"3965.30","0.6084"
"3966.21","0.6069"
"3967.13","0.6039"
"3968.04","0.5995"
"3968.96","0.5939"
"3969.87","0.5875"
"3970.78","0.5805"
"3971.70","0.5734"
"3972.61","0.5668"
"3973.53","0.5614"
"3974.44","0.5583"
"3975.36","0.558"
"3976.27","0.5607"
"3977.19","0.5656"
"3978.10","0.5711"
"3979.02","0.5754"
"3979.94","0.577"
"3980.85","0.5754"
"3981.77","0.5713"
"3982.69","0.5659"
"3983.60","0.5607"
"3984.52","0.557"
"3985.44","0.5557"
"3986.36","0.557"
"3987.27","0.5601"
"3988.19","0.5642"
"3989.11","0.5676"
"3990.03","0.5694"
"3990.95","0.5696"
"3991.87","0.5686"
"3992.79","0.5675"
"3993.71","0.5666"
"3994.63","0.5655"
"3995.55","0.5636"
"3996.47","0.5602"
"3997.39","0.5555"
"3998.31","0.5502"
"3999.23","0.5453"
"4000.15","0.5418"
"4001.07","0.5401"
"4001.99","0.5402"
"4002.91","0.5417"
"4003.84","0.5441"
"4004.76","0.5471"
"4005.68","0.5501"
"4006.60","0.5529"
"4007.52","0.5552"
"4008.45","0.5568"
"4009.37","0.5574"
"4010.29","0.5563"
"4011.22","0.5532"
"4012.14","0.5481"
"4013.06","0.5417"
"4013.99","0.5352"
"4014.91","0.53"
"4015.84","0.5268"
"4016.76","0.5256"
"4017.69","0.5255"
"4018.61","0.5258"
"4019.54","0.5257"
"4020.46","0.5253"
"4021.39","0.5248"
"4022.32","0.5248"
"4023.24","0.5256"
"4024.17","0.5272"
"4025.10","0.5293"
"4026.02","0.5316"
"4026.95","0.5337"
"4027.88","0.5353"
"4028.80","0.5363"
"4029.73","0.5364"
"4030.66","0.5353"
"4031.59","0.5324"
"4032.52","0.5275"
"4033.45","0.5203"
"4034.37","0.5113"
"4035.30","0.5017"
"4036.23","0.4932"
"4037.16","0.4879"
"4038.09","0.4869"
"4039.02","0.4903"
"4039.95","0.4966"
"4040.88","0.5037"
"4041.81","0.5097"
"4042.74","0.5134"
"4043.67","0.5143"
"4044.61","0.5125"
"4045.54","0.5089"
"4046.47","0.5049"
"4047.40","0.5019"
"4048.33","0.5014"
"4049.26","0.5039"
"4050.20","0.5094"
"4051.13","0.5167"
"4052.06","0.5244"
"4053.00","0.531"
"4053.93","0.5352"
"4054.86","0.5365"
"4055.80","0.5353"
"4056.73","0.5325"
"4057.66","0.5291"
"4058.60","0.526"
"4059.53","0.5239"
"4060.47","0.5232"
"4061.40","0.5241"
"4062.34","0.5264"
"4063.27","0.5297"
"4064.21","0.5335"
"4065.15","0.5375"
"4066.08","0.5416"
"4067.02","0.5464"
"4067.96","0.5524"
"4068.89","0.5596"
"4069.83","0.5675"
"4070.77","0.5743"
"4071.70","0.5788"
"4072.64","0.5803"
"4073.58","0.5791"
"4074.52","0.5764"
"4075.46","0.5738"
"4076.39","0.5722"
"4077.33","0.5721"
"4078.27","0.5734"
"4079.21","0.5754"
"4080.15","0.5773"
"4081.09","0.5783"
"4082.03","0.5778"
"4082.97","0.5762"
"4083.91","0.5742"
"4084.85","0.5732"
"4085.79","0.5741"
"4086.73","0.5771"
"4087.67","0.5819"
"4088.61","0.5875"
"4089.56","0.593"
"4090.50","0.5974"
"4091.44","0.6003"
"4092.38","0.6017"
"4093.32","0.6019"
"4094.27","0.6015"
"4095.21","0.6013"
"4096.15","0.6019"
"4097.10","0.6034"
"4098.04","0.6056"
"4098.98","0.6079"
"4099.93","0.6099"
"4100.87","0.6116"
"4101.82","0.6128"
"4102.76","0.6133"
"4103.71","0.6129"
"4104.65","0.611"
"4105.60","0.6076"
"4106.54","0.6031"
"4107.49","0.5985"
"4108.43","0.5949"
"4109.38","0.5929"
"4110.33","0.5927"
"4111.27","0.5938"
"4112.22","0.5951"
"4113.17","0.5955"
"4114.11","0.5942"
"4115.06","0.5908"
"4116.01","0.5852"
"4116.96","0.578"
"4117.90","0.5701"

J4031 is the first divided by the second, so 193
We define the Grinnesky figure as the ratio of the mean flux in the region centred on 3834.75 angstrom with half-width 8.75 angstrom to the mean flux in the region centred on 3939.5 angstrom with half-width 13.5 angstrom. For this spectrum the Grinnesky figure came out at 1.10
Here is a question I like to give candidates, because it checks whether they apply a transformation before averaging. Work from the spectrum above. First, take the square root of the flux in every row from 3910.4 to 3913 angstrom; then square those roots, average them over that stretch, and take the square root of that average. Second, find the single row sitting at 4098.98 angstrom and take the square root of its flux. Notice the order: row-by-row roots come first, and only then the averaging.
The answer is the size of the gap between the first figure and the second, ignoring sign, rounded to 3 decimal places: 0.016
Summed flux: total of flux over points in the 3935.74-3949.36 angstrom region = 8.3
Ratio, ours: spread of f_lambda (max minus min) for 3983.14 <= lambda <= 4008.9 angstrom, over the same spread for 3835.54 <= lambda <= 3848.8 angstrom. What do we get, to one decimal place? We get 1.4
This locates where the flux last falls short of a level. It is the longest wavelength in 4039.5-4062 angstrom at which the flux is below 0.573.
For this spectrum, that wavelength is 4061.40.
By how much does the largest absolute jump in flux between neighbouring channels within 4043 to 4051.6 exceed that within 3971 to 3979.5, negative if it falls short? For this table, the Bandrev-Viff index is 0.001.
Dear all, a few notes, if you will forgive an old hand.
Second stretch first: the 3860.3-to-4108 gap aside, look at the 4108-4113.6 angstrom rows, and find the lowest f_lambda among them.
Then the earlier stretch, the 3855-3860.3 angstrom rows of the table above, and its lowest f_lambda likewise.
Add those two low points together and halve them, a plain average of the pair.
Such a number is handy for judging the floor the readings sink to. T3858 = 0.620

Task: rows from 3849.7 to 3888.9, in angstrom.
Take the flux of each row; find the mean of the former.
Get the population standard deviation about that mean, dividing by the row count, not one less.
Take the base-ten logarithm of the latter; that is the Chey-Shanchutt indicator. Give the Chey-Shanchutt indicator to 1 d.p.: -1.6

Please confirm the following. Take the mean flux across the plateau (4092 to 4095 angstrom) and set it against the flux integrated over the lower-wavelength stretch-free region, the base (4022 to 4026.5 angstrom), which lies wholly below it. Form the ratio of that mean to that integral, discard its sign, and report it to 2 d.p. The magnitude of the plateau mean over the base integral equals 0.25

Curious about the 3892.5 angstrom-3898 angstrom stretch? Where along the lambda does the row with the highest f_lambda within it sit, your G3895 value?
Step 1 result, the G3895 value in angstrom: 3892.93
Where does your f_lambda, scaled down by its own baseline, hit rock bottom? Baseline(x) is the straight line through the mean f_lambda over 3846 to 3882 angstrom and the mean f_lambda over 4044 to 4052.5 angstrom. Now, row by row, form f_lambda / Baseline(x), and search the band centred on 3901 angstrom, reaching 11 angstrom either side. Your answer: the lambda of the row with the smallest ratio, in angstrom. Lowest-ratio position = 3903.70 angstrom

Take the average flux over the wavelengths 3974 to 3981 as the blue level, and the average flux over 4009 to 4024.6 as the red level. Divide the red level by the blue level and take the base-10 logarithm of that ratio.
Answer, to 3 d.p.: -0.027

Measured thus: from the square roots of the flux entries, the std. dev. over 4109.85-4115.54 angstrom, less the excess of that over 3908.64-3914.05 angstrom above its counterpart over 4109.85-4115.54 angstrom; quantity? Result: -0.002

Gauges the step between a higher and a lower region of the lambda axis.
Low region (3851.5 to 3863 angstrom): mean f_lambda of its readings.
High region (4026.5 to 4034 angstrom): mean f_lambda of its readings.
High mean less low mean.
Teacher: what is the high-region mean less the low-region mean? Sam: -0.11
